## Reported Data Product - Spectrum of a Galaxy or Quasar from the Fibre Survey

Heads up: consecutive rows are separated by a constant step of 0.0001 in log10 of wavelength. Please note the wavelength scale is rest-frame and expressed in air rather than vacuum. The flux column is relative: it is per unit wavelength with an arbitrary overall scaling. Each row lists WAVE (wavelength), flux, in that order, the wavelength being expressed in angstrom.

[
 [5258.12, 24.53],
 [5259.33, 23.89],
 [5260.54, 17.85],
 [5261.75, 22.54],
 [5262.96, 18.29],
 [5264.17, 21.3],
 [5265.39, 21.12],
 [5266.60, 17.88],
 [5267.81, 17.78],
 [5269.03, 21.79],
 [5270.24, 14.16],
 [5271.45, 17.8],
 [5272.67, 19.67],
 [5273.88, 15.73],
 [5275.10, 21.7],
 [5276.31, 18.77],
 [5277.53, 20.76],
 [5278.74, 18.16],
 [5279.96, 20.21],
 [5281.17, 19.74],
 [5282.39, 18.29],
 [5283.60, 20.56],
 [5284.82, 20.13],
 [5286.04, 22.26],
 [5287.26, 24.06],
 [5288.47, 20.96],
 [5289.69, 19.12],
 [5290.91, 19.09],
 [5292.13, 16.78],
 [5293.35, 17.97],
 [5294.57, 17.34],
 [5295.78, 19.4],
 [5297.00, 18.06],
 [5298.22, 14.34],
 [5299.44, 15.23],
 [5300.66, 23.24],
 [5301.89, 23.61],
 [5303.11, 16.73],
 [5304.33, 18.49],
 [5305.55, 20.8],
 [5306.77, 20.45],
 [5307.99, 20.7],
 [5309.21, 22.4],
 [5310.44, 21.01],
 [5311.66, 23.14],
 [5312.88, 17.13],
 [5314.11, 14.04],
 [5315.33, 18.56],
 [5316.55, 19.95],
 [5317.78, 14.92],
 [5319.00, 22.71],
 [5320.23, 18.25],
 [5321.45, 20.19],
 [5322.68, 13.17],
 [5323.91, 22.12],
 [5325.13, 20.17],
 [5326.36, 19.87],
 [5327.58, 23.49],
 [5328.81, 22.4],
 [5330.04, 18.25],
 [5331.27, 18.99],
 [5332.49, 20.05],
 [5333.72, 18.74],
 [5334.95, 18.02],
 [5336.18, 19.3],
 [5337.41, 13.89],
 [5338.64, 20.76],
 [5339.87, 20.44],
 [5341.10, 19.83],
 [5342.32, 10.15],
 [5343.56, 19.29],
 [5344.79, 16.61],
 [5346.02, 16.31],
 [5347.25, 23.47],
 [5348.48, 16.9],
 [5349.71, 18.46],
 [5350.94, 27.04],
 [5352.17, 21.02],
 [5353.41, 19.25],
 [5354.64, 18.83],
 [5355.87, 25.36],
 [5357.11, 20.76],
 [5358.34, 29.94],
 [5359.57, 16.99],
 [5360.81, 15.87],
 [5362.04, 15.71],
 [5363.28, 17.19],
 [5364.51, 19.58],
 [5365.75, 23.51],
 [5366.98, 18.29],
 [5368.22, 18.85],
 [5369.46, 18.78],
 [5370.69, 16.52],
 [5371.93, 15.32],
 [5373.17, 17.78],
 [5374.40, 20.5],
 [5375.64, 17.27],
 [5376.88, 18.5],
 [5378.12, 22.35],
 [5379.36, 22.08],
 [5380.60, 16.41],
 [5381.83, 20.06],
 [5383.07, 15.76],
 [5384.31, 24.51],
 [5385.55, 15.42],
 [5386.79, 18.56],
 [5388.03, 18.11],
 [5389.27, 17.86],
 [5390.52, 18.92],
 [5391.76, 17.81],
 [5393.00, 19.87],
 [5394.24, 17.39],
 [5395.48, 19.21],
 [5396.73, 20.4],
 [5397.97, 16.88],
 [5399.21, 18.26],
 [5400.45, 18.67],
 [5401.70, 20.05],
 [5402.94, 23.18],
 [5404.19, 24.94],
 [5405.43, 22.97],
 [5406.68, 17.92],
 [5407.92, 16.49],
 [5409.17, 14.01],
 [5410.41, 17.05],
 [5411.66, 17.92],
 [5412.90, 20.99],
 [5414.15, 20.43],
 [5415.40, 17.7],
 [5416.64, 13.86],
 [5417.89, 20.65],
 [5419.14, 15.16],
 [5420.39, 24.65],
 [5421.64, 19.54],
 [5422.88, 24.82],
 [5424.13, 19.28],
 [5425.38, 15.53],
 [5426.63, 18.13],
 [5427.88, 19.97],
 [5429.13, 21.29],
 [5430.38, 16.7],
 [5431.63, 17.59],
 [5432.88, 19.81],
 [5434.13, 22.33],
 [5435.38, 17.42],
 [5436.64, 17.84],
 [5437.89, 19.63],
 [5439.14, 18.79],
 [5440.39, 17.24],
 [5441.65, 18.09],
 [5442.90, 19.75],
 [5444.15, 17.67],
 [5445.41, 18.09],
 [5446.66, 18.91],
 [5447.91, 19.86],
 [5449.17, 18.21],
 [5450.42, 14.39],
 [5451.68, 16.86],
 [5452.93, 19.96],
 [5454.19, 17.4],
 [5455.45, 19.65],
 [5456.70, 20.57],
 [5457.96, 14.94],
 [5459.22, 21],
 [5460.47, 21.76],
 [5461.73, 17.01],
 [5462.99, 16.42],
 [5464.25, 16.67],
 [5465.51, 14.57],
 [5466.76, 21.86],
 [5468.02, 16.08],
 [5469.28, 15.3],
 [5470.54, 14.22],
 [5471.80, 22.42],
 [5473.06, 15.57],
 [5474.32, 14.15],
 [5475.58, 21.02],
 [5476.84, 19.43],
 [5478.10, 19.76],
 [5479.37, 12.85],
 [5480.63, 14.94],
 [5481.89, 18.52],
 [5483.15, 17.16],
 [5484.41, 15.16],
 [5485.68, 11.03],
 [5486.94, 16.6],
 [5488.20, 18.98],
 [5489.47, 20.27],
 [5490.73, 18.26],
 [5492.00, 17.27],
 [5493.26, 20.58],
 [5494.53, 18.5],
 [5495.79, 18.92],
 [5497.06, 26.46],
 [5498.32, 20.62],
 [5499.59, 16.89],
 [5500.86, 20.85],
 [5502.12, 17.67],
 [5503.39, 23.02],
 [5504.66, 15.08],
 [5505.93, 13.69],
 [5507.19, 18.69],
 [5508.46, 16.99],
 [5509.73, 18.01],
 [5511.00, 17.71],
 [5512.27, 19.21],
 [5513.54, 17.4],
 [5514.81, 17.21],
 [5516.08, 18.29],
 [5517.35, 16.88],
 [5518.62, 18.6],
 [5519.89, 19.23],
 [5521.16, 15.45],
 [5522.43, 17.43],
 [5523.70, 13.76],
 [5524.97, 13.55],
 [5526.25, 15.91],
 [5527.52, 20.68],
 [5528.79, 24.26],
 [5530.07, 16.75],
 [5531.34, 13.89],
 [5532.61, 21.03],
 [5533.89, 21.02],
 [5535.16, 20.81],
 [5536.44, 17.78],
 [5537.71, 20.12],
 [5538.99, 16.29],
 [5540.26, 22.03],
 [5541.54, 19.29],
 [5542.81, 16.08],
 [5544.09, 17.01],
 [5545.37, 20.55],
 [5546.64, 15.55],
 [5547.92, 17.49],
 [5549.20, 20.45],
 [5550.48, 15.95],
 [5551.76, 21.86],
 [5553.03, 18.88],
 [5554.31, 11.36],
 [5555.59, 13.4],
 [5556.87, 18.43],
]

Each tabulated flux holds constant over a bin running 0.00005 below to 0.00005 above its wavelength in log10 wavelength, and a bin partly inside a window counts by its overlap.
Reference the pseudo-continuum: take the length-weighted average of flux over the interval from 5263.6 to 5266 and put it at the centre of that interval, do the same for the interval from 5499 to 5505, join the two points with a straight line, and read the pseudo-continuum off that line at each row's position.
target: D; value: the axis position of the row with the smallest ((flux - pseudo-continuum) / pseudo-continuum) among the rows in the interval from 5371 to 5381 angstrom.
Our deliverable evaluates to 5371.93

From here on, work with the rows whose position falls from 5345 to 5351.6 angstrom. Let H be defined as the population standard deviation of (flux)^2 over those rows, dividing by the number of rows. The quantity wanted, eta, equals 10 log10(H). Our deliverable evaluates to 22.5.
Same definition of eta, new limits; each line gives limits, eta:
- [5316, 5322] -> 19.8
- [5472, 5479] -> 19.7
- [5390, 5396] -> 15.3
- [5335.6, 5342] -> 19.4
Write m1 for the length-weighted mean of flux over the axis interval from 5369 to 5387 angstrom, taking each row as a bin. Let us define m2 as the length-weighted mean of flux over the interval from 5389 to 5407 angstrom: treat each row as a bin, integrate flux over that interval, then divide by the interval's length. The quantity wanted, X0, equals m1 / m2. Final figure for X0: 0.95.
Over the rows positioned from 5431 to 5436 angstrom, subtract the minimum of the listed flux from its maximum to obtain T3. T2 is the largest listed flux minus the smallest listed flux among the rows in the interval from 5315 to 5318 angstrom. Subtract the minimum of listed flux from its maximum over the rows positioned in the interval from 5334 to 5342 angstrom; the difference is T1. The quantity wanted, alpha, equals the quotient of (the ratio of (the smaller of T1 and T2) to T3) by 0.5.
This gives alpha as 2.0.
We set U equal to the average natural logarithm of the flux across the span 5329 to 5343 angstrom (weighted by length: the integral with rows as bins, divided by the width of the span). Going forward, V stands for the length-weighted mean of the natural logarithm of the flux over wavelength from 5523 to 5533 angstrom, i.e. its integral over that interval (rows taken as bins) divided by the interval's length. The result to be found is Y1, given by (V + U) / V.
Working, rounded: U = 2.88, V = 2.83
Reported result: 2.02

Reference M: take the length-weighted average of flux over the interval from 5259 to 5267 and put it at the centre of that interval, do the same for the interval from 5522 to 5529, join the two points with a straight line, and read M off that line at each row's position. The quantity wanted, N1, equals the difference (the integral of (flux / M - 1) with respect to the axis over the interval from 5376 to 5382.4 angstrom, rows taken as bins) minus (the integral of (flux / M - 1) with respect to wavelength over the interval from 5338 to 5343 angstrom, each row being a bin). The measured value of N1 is 0.7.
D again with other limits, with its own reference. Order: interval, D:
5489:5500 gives 5499.59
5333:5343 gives 5342.32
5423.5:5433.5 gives 5425.38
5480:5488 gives 5485.68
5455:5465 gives 5457.96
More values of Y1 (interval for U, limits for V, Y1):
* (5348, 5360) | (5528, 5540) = 2.04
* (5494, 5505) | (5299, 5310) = 1.99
